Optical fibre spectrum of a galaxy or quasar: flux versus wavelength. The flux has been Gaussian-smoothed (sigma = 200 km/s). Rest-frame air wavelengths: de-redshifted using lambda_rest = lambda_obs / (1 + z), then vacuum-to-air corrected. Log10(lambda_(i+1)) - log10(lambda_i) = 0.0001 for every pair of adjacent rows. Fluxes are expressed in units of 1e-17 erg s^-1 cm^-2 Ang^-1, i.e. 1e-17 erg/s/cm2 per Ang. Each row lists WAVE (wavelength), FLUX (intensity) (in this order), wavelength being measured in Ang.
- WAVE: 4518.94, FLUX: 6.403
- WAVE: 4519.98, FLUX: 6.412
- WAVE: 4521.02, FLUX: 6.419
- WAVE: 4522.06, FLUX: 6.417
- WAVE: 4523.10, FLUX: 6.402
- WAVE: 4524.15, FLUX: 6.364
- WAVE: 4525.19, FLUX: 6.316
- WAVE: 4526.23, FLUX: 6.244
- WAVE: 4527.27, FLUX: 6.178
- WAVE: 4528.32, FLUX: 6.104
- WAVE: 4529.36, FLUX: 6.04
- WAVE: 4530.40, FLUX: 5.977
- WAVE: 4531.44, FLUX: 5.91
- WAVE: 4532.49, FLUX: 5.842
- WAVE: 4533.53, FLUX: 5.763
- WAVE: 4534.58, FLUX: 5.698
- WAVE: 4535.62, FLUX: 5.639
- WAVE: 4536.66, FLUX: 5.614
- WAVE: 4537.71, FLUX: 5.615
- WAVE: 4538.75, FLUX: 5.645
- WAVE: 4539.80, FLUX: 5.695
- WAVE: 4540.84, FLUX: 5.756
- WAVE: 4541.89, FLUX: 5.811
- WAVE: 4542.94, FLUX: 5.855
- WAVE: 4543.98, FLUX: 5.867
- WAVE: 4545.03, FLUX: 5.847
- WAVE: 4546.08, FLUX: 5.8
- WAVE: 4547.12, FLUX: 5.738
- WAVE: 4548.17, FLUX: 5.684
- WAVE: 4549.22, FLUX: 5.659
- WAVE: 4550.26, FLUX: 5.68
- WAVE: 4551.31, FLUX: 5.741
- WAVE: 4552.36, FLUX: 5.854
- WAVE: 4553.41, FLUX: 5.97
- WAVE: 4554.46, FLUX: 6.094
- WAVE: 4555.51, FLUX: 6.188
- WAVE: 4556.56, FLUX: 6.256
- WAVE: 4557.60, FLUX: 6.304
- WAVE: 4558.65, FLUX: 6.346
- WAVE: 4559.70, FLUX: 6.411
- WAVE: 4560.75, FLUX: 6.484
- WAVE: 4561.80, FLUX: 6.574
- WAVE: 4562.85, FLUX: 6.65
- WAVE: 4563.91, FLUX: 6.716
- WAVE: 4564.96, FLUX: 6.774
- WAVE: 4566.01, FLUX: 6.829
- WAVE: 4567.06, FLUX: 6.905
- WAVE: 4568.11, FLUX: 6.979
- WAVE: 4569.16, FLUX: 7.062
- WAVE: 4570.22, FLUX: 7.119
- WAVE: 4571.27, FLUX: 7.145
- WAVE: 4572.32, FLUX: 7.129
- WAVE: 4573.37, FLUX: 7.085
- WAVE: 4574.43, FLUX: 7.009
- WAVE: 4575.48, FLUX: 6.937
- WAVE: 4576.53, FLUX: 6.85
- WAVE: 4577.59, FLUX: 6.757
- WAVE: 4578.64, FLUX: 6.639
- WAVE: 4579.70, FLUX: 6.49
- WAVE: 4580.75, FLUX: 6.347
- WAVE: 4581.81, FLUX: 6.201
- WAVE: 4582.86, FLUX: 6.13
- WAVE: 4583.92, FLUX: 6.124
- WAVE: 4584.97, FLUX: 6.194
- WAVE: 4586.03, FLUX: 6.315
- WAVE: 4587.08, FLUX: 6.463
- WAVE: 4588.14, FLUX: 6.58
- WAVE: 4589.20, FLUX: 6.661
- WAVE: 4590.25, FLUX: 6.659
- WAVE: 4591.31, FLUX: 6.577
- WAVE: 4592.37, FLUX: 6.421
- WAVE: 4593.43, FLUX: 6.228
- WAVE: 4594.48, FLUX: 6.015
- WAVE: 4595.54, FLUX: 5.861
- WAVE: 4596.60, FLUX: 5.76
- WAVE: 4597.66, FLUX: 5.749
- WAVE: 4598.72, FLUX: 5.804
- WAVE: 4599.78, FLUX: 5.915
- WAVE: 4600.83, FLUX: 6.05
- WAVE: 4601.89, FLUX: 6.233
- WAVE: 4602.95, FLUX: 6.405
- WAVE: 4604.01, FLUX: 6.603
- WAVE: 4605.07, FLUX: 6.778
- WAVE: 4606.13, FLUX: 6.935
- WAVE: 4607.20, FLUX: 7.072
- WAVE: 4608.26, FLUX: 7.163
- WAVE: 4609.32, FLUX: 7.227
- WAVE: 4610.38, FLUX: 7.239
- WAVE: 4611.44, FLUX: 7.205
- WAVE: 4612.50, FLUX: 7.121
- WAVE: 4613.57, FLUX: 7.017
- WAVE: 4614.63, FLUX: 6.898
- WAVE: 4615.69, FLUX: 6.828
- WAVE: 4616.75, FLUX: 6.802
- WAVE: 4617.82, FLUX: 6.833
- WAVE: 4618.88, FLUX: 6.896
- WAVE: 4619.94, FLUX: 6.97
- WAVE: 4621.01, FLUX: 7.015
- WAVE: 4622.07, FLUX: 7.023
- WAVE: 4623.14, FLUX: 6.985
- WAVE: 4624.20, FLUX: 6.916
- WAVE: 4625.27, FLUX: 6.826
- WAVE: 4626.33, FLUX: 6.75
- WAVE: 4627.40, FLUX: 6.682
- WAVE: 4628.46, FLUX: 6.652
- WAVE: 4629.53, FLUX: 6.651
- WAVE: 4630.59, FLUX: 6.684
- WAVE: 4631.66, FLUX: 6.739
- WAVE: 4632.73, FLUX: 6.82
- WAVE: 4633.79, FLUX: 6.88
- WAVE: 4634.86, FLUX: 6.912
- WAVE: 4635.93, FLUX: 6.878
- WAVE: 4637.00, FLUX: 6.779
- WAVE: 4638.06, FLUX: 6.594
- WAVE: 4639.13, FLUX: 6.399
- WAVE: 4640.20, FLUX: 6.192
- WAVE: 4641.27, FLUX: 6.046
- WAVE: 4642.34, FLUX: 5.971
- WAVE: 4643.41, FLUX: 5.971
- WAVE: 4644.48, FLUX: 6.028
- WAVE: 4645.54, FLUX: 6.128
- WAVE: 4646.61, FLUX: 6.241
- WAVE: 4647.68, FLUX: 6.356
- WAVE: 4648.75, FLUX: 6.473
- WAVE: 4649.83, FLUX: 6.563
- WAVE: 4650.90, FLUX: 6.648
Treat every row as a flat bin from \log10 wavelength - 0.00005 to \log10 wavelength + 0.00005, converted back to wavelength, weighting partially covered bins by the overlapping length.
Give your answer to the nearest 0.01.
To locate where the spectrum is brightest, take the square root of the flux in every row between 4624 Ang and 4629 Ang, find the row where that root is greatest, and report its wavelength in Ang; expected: 4624.20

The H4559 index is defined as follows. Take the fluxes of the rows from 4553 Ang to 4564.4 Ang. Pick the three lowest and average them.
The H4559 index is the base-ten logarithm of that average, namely 0.78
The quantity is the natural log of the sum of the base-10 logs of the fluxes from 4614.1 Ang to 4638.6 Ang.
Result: 2.95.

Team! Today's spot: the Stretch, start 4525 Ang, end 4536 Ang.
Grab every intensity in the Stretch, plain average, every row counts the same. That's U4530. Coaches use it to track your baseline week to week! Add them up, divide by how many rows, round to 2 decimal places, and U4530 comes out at 5.97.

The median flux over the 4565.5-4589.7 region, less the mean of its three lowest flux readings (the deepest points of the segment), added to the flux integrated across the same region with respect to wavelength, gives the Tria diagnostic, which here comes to 163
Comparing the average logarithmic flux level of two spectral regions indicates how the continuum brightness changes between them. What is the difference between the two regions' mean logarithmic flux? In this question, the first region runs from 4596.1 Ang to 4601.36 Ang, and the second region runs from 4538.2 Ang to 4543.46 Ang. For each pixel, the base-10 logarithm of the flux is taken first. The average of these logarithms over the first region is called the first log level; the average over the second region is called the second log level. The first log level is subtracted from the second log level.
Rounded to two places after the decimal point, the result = -0.01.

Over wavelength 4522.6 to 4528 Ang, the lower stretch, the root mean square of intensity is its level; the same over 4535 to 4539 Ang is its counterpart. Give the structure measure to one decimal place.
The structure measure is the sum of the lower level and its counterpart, 11.9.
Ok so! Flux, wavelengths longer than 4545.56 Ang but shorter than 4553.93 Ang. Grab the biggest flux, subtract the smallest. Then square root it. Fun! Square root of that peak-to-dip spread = 0.56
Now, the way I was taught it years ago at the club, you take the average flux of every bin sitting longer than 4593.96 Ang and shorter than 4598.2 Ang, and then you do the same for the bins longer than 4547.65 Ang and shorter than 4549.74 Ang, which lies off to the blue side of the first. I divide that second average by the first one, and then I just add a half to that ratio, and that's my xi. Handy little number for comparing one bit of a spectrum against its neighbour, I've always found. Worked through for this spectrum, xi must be 1.47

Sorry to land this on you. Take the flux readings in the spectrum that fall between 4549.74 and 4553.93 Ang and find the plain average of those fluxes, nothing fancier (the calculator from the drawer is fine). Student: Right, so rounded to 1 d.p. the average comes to 5.8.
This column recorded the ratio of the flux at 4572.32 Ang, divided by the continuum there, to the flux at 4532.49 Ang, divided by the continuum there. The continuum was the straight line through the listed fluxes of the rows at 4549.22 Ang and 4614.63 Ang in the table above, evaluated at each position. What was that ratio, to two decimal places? 1.07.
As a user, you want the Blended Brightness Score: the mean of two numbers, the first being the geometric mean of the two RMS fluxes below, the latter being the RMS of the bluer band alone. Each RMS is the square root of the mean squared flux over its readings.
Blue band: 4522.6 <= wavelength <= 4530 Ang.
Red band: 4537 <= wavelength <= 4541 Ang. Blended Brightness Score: 6.09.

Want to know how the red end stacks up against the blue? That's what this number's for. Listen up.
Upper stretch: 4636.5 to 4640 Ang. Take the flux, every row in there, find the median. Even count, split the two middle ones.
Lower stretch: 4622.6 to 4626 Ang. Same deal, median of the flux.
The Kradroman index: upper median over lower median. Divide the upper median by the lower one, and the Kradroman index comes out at 0.95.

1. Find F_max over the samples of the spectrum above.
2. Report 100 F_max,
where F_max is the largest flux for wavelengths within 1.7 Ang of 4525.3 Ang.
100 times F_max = 636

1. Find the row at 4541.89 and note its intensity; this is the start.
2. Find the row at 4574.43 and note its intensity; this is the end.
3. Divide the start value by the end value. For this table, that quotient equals 0.83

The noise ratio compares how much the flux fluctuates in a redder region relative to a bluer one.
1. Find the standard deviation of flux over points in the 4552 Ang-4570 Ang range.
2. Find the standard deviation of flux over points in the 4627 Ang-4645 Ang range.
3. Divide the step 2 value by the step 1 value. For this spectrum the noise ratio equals 1.0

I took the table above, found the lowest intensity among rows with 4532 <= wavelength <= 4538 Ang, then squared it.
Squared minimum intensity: 32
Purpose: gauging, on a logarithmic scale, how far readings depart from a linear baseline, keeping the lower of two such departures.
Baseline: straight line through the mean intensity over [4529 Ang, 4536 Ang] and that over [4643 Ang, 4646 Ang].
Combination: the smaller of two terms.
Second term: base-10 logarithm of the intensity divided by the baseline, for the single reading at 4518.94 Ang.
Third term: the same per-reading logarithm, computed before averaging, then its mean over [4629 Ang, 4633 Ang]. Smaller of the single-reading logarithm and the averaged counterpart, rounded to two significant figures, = 0.042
